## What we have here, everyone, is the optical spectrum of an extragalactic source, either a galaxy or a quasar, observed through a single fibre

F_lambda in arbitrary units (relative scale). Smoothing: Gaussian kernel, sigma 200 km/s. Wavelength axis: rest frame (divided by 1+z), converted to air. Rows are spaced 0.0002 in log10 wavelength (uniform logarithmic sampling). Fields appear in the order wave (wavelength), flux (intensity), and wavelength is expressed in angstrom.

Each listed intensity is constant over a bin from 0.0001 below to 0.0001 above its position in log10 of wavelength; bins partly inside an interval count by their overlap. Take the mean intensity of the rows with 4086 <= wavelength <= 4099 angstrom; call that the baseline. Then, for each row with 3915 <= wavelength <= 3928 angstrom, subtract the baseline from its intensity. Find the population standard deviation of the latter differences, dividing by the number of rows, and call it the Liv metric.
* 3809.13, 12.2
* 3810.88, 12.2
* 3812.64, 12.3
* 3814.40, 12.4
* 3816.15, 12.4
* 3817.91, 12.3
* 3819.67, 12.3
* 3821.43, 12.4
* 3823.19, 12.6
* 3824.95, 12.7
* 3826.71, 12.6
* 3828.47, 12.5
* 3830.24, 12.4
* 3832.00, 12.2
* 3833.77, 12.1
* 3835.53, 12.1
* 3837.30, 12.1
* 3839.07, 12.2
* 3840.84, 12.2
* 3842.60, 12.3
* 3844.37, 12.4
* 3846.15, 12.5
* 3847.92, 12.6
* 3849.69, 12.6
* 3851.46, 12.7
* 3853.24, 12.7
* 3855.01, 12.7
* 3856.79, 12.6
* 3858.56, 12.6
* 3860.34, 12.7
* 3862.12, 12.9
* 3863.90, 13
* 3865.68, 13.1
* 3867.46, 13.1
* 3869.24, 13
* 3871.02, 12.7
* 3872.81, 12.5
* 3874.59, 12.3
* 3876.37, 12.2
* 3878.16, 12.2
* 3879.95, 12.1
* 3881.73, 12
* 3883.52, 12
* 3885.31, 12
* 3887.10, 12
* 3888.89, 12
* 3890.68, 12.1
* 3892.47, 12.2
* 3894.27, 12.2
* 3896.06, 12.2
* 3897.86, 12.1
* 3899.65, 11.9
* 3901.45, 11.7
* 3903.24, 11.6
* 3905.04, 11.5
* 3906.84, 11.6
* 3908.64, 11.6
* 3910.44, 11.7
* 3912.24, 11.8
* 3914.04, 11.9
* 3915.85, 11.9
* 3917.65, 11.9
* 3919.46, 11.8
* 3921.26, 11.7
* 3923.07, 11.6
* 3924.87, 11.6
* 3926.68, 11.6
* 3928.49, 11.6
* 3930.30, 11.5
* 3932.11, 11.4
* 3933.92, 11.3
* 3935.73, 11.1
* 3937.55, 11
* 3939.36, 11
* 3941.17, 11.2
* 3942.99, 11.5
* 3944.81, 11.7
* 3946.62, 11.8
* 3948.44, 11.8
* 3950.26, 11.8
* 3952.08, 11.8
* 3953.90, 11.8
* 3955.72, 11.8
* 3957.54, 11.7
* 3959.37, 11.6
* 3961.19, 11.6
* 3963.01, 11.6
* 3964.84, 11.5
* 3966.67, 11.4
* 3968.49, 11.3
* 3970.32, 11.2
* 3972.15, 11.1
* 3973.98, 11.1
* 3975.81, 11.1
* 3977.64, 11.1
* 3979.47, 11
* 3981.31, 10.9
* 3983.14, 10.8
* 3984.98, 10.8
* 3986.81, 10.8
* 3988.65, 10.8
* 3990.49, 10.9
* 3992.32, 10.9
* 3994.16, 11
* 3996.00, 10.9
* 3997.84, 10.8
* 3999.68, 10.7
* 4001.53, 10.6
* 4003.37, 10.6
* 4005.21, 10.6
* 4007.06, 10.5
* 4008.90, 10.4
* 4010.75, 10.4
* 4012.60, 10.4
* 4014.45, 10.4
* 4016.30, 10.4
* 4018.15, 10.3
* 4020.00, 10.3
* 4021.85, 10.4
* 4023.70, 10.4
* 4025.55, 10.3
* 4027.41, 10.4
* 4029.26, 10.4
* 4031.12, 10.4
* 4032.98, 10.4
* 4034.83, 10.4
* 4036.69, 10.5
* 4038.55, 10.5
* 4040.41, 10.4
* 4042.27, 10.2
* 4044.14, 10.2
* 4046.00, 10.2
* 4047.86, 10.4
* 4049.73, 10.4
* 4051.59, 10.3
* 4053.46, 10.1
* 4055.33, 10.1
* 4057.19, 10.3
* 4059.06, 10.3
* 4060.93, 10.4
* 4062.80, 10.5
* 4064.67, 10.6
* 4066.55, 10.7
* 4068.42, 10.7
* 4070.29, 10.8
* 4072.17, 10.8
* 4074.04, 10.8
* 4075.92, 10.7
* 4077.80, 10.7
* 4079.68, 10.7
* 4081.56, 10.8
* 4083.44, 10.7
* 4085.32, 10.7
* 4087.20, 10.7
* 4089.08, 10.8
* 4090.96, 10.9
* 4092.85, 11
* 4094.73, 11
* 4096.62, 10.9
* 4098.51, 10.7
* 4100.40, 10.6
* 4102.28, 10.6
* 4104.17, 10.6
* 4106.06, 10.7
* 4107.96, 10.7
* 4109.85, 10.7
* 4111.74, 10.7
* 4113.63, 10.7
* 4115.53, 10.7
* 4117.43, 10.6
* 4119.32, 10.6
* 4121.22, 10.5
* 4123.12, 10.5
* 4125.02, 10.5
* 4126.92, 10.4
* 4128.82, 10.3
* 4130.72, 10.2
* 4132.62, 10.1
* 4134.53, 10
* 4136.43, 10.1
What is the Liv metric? 0.13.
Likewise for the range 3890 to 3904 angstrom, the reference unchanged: 0.22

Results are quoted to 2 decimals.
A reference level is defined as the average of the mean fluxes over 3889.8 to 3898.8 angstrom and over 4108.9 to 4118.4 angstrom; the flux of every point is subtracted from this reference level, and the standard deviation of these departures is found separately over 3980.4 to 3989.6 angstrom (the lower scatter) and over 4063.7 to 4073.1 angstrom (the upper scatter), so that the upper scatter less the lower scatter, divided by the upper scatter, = 0.47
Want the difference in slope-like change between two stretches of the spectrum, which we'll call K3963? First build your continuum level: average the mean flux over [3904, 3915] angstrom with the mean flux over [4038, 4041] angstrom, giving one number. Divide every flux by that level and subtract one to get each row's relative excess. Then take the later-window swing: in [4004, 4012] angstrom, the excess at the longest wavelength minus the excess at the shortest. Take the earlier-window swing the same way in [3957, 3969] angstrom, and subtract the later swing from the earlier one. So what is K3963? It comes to -0.02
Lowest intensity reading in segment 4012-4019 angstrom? 10.3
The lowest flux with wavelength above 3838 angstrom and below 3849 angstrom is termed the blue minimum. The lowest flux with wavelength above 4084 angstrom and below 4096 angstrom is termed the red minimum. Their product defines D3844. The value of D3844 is 131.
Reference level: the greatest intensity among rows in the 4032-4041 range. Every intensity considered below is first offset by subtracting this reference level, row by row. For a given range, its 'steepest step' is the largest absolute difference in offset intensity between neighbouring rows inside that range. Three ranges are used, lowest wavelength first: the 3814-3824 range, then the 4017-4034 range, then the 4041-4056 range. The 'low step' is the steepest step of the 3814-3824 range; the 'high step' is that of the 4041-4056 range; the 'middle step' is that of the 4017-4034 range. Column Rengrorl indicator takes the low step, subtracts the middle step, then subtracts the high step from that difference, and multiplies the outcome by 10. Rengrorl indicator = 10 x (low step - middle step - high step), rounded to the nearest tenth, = -1.0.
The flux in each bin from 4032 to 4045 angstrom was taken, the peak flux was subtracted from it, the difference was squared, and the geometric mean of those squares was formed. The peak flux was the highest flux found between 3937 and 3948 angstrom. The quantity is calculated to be 2.0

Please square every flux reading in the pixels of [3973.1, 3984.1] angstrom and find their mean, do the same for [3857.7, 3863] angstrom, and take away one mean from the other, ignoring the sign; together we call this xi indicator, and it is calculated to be 41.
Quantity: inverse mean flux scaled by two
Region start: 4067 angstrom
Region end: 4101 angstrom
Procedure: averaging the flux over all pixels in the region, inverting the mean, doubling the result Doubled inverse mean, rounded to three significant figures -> 0.186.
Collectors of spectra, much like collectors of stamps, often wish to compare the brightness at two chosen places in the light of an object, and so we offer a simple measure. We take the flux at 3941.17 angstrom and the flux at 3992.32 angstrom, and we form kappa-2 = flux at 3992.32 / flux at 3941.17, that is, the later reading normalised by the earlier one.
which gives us 0.973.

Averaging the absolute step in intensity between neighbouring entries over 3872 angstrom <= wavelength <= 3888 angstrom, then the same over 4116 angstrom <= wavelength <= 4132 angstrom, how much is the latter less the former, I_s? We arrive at -0.005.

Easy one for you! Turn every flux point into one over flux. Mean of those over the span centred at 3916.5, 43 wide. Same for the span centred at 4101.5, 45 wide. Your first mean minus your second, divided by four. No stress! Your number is -0.0019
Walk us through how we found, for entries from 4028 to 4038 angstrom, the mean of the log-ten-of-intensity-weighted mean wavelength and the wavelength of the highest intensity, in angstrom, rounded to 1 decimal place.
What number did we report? 4034.8 angstrom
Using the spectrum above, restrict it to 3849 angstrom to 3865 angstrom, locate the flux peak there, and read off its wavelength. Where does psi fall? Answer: 3863.90 angstrom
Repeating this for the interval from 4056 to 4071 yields 4070.29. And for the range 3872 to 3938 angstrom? 3872.81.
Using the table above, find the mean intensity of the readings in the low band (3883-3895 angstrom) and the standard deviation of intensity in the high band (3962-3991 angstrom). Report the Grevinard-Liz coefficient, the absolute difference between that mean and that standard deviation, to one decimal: 11.8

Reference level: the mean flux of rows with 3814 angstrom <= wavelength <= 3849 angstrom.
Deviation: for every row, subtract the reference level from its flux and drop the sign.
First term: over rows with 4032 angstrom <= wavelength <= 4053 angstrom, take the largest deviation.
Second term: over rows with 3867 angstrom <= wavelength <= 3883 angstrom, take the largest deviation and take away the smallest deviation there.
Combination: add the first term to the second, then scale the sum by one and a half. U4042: 4.25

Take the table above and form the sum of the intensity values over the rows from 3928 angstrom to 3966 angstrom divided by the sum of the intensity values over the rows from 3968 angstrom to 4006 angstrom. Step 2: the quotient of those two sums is 1.06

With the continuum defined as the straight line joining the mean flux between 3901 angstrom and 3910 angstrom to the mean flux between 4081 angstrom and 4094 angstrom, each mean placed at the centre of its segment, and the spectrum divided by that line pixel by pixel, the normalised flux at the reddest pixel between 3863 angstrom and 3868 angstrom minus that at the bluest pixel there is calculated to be 0.010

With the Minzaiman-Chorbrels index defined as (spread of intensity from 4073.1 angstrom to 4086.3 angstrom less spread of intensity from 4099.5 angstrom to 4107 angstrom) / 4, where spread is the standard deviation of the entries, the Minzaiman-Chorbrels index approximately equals 0.000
